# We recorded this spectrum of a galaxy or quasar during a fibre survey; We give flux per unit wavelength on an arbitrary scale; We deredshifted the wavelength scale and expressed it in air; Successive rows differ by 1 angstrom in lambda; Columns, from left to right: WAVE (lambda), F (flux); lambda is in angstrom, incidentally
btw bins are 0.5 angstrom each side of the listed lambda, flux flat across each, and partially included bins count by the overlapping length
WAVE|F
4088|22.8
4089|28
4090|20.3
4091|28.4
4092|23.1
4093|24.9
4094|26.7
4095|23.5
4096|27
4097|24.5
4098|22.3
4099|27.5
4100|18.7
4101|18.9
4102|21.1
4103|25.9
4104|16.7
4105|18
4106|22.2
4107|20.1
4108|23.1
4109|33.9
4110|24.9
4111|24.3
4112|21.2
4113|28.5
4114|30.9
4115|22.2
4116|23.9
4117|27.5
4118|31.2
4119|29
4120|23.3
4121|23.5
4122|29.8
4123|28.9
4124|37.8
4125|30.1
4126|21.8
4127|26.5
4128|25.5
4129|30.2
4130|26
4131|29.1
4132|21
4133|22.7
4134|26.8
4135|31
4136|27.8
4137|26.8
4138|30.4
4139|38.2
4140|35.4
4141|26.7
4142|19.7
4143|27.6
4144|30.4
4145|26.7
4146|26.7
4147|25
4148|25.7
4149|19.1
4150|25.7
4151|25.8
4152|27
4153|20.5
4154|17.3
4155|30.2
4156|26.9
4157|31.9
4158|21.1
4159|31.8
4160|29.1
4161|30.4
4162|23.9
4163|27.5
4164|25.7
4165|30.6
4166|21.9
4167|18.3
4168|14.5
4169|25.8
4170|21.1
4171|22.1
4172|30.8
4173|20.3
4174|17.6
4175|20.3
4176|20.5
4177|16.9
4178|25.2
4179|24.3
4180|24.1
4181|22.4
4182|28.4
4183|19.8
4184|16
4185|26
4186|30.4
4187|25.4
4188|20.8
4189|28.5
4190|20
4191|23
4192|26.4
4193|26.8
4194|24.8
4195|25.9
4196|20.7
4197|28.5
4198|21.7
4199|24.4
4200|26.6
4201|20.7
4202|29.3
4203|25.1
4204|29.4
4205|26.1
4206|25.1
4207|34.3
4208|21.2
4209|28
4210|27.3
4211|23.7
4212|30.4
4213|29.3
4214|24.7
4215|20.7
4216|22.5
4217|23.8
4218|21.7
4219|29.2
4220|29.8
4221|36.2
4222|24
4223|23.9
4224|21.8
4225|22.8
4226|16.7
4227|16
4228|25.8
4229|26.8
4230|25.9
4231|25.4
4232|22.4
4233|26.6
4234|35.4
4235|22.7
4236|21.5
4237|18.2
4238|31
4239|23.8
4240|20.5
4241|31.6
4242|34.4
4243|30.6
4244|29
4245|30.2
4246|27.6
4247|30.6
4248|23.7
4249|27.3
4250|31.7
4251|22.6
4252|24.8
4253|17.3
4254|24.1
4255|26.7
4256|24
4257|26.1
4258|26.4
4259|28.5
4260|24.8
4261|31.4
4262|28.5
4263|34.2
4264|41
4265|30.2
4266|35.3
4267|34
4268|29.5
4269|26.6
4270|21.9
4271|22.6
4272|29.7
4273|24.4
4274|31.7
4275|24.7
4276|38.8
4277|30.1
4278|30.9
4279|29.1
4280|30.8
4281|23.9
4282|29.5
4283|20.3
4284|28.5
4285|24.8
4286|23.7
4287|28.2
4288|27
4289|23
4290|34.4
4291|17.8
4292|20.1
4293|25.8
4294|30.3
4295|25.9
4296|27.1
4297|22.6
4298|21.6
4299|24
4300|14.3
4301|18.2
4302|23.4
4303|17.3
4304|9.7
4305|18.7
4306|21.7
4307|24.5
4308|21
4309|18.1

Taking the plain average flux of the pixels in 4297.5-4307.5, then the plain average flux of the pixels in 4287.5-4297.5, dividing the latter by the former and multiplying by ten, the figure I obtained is 13.1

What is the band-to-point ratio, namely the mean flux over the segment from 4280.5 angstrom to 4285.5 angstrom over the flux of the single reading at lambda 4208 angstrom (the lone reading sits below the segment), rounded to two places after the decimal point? 1.20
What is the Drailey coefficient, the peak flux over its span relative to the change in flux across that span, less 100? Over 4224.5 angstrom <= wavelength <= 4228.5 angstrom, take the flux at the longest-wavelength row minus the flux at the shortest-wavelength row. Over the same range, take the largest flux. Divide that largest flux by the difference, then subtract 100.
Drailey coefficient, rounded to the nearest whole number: -91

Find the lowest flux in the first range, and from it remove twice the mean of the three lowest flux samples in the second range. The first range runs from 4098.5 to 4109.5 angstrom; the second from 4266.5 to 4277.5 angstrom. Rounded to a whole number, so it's -29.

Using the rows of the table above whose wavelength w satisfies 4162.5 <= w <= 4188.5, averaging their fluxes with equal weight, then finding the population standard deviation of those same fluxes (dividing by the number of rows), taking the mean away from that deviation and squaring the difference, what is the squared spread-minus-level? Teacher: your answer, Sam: 343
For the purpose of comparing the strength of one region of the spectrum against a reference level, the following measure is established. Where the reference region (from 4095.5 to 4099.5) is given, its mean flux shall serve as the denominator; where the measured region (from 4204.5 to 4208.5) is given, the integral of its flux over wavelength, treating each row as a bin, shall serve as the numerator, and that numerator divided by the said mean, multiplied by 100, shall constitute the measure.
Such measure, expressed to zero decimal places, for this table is 421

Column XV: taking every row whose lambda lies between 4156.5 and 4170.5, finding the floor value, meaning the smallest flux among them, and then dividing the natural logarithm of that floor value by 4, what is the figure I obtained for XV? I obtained 0.67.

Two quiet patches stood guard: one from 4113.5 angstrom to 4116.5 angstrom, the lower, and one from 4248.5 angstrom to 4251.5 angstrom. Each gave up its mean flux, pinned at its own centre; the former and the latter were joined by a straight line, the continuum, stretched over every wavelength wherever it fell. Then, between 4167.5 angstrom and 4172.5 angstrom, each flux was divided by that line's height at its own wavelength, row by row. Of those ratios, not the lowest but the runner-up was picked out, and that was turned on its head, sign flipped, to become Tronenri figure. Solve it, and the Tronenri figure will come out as -0.80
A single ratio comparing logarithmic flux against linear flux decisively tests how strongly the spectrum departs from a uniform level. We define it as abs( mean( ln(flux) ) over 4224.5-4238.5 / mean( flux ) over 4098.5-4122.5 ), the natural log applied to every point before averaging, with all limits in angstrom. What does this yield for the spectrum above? 0.129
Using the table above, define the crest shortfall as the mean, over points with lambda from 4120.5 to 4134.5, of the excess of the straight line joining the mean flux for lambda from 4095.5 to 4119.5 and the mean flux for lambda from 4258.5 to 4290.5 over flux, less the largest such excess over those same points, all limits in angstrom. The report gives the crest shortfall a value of -6.2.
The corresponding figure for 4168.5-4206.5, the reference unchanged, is -7.9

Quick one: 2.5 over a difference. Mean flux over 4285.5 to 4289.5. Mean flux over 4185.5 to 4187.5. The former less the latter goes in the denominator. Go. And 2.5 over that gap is -1.0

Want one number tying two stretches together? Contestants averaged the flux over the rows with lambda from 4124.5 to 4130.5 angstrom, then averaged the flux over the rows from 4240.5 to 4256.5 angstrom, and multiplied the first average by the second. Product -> 727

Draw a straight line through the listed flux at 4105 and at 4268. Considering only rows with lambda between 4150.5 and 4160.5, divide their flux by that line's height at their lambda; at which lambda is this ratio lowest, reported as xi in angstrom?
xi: 4154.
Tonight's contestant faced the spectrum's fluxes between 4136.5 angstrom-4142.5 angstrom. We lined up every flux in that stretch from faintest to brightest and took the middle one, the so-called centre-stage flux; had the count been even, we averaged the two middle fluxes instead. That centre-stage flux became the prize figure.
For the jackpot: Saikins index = 28.6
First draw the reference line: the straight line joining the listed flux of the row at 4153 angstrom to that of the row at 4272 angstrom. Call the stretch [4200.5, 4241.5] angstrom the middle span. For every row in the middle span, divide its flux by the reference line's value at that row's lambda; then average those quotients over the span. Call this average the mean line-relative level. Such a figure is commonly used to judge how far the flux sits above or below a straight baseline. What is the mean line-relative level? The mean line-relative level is 0.99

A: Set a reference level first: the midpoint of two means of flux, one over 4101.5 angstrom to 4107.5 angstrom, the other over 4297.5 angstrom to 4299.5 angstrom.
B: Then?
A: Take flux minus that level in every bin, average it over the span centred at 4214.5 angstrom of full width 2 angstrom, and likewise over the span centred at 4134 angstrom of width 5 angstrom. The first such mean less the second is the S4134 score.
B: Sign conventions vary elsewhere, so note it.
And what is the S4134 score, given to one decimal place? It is -3.2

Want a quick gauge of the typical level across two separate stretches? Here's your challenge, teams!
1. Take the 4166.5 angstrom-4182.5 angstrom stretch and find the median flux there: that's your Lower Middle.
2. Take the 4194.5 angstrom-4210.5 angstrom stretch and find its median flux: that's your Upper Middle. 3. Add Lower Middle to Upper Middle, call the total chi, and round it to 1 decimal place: 47.6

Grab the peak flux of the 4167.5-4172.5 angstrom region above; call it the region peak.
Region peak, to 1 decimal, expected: 30.8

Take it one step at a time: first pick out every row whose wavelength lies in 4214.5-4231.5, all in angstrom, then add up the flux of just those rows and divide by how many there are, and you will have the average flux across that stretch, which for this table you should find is 24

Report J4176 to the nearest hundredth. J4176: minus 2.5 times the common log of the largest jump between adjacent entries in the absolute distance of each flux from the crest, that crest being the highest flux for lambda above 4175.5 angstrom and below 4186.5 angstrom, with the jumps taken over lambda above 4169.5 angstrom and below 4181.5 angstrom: -2.47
